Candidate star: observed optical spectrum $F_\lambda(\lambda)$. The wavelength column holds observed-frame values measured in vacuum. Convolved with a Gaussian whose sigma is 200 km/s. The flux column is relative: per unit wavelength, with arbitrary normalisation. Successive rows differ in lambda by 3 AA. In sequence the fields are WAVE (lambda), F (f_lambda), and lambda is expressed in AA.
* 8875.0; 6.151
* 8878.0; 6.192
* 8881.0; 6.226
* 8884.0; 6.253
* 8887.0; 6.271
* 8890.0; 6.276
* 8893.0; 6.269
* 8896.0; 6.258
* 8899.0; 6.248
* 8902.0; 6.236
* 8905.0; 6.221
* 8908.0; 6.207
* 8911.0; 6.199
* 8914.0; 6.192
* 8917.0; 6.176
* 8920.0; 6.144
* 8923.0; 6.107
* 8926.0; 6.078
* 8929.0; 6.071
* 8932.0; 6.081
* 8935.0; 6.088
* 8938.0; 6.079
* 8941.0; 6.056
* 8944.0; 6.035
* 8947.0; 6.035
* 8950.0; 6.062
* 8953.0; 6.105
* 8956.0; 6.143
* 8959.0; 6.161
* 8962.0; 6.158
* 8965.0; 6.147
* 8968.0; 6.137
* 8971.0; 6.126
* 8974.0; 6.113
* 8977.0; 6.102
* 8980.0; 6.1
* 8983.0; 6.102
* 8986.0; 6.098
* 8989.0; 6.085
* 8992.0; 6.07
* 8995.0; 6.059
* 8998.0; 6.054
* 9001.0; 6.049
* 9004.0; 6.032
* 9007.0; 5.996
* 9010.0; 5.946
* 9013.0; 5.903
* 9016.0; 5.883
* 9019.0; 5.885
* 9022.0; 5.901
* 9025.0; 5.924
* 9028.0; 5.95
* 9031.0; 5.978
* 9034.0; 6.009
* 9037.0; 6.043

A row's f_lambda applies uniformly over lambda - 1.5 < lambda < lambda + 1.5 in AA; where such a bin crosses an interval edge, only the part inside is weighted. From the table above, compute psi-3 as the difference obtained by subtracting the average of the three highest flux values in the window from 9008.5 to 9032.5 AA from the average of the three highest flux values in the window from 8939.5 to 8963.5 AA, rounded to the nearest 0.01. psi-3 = 0.20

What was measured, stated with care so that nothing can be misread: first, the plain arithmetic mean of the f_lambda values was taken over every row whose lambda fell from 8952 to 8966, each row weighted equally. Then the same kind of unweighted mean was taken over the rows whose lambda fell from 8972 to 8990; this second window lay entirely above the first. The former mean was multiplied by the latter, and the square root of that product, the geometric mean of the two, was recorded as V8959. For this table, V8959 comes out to 6.12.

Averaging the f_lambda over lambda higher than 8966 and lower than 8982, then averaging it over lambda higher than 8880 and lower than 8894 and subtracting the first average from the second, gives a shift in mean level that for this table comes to 0.14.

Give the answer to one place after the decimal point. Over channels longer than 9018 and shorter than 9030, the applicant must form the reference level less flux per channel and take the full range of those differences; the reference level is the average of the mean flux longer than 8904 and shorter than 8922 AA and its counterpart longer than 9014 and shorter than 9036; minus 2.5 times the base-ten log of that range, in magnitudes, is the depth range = 3.0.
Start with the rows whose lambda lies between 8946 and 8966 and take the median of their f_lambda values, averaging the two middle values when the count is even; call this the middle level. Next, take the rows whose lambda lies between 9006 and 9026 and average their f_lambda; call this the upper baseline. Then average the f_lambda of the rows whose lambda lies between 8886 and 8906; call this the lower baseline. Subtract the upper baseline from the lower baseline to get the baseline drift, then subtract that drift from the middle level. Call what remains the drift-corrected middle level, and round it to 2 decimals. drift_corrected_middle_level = 5.81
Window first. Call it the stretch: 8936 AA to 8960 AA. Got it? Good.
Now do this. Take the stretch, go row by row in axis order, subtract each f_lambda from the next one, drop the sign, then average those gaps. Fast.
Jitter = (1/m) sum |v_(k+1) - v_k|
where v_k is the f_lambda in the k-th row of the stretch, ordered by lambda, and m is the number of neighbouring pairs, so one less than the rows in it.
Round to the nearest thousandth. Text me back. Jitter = 0.024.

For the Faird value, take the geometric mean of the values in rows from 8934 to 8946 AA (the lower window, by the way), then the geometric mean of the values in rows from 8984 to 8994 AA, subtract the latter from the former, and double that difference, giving -0.04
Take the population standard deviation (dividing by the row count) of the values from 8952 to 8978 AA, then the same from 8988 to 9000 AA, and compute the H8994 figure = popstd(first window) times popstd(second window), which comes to 0.0002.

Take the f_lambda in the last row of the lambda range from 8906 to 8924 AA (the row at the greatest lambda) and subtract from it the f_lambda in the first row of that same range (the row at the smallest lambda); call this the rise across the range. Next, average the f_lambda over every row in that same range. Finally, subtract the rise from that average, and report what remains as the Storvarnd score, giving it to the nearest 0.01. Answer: 6.27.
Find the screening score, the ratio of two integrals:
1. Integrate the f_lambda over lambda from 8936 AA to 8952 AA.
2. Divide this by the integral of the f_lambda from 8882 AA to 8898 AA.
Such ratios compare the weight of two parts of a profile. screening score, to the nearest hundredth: 0.97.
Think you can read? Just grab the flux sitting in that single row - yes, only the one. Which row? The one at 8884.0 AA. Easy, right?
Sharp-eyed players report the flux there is 6.253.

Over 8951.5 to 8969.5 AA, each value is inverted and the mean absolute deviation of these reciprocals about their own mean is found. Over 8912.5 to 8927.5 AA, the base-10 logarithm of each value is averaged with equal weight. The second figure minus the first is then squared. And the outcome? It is 0.621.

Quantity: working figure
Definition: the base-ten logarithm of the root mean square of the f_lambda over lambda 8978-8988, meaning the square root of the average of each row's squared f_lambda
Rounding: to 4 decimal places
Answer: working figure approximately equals 0.7853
